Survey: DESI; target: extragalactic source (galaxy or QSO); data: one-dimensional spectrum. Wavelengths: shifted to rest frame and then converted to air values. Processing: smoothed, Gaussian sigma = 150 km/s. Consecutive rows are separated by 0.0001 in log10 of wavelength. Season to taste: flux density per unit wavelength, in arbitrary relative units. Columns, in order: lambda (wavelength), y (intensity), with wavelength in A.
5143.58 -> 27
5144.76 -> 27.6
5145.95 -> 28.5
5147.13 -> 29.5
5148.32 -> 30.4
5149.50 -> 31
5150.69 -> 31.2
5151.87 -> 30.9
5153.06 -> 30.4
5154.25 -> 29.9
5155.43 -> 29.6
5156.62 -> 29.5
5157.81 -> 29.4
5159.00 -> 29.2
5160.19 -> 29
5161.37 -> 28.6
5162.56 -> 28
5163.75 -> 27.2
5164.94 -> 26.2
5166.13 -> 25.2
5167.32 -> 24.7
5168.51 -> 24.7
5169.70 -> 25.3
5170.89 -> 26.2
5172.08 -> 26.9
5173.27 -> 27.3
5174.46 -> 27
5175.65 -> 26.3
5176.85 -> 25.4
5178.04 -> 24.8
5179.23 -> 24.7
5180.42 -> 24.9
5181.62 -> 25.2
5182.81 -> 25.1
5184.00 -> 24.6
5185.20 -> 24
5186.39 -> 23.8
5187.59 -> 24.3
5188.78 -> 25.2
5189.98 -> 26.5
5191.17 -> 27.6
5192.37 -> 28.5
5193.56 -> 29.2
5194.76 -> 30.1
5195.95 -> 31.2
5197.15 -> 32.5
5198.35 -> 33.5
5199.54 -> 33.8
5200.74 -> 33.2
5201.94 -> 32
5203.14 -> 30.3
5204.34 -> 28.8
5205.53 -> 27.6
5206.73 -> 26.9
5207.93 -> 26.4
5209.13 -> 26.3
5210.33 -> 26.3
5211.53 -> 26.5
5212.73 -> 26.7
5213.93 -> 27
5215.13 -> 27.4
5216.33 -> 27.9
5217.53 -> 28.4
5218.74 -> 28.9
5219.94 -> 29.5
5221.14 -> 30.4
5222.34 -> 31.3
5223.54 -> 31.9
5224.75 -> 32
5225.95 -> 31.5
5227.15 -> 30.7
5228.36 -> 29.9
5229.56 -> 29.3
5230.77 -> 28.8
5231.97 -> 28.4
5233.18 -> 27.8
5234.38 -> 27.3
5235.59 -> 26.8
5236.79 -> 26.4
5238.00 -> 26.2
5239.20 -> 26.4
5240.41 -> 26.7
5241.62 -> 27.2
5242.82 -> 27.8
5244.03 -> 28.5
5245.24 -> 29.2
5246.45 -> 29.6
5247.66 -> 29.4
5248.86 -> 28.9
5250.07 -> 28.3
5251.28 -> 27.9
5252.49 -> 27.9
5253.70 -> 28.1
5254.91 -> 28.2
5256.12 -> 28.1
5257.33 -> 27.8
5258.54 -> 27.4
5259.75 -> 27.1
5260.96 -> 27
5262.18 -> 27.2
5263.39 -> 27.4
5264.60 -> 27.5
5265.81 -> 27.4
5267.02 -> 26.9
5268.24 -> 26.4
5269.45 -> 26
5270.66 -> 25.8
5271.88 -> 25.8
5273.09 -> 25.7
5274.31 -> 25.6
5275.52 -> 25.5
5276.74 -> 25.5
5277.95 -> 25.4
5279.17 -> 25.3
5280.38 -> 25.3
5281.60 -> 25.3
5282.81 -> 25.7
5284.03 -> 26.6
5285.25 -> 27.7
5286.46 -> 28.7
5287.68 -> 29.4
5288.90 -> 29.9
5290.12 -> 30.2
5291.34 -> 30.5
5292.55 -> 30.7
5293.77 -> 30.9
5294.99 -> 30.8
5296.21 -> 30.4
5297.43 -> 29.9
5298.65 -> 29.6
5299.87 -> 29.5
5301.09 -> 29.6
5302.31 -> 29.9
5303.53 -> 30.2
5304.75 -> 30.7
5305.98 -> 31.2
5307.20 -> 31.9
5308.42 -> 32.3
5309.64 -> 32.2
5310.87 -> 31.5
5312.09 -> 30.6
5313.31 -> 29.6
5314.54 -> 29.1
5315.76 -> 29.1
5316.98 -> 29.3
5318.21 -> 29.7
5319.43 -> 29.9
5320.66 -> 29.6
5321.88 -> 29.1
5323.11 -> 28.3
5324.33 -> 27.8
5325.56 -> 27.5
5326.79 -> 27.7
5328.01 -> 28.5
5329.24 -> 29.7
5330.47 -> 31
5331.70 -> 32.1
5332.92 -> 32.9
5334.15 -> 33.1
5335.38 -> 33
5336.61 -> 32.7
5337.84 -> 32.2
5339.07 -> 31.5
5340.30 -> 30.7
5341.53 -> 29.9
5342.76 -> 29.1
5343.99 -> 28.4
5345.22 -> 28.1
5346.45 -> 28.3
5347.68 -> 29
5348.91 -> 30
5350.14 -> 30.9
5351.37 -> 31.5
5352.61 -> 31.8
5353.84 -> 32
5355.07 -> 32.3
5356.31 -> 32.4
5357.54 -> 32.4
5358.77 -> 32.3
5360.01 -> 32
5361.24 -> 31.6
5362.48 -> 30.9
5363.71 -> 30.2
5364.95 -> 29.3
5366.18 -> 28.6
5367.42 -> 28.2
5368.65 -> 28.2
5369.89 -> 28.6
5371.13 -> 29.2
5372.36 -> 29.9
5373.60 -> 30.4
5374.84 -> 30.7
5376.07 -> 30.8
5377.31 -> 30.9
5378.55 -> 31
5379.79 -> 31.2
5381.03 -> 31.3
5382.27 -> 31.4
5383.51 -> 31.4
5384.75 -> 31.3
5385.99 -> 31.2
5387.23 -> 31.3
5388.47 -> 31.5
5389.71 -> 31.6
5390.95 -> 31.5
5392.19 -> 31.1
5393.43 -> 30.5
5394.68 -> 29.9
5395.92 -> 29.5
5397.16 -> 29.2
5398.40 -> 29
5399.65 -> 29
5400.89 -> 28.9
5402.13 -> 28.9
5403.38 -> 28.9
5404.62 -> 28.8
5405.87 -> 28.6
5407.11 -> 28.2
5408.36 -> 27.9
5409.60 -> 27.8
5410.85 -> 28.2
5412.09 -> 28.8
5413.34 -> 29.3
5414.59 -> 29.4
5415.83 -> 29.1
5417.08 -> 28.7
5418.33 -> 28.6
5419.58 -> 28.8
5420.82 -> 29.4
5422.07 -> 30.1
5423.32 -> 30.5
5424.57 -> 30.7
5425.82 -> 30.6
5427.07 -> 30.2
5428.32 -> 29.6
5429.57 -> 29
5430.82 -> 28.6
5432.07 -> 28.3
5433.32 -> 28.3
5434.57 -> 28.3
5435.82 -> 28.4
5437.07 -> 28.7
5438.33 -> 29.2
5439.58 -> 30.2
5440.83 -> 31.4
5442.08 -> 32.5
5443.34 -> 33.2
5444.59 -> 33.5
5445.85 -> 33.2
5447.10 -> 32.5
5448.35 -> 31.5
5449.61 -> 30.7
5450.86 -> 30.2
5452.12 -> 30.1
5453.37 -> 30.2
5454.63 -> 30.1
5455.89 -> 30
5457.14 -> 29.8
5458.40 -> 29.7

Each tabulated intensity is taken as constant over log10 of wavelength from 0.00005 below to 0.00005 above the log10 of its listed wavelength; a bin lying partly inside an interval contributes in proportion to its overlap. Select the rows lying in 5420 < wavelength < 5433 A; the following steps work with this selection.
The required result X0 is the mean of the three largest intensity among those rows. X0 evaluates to 30.6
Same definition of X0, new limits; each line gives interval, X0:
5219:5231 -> 31.8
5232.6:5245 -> 28.0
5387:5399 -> 31.5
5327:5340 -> 33.0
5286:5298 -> 30.8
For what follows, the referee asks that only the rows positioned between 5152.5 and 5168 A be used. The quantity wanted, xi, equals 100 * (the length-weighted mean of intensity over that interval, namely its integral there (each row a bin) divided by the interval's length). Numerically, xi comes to 2819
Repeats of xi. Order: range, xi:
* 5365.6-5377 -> 2945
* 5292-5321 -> 3034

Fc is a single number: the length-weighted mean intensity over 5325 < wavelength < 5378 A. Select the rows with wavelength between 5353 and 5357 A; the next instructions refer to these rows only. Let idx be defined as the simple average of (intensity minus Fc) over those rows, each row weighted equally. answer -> 1.8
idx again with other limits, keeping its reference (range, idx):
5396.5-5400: -1.4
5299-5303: -0.8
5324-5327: -2.8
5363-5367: -1.1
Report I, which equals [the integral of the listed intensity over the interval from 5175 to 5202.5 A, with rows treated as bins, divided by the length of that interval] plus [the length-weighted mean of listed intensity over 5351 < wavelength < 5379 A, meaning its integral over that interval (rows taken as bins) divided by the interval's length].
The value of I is 58.3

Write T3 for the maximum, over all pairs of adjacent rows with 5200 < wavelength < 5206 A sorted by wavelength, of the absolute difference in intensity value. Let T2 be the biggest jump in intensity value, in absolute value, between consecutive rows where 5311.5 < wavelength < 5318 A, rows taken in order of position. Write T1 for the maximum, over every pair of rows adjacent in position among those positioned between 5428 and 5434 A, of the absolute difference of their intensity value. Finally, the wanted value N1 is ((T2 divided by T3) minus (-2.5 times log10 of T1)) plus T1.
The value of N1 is 0.6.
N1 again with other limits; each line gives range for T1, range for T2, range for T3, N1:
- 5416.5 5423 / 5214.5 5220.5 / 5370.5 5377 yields 1.2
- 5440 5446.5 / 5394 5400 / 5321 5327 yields 1.7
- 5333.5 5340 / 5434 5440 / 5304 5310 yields 1.7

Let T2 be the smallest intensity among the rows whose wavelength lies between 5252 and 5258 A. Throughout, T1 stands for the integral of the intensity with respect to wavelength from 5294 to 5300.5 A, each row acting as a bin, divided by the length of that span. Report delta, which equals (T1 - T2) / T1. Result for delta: 0.08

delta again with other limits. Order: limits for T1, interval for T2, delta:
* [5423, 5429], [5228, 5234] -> 0.08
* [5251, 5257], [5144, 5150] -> 0.02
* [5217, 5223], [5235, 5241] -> 0.12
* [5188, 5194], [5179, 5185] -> 0.10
